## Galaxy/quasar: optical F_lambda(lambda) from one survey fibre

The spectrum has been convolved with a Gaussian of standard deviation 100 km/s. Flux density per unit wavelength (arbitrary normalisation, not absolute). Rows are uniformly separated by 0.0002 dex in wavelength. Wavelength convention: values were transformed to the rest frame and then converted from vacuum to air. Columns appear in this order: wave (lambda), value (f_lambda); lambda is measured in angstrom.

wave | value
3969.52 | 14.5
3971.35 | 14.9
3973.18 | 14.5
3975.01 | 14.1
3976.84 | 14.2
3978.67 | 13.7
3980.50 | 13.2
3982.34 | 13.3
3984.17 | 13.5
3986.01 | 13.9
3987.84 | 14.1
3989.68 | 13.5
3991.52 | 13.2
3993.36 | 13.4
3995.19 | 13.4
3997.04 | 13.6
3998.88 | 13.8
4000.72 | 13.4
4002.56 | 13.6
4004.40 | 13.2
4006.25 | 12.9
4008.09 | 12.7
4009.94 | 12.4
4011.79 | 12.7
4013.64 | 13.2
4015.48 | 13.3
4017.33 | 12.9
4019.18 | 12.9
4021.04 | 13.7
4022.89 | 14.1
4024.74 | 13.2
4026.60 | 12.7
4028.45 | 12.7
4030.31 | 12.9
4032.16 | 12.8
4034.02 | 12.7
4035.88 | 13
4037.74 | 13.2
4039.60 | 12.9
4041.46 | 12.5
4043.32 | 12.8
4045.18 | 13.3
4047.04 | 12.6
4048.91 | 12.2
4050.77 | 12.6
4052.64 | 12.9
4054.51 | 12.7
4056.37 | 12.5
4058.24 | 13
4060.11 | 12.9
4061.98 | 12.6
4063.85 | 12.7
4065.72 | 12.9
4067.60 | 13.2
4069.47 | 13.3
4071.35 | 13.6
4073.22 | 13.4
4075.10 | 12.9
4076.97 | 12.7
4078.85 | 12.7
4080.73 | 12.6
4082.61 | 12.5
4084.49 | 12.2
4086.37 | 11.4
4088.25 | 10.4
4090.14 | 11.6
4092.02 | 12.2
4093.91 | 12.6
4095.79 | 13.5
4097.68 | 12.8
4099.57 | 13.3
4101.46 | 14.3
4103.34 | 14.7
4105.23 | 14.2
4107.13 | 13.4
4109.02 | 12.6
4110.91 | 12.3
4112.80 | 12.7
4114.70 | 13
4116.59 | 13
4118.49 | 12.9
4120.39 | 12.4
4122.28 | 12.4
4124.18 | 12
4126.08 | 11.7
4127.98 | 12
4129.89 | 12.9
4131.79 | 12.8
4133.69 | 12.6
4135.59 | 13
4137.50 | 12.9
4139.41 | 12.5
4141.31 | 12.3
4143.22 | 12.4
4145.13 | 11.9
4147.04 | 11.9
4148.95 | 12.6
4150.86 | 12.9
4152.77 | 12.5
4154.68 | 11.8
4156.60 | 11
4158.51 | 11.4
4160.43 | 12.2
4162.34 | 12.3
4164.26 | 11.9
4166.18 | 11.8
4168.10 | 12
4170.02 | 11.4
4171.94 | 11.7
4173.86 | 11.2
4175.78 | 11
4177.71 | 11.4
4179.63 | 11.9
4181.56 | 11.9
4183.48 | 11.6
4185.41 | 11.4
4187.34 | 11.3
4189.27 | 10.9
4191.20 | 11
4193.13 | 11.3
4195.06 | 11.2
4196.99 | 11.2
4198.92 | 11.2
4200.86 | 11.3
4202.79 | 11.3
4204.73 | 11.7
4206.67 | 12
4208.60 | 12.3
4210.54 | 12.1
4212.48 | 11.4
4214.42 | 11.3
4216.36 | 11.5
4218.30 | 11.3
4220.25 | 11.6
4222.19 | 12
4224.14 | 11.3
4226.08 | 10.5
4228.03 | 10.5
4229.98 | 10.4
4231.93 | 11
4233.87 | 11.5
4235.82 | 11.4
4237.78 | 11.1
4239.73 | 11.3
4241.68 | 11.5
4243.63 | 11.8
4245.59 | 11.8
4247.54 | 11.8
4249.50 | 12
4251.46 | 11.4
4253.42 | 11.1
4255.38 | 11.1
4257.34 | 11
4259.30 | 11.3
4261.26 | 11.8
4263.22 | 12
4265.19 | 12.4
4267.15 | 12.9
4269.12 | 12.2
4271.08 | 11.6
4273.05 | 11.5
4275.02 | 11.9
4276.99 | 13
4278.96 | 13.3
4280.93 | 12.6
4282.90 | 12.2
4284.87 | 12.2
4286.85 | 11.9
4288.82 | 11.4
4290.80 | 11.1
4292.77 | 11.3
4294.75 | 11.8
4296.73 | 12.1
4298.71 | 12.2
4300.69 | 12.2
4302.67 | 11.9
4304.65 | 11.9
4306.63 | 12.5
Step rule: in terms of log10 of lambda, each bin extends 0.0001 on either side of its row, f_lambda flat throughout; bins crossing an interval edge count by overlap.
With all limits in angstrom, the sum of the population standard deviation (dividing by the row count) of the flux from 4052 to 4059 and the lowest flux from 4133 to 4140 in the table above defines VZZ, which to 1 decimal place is 12.7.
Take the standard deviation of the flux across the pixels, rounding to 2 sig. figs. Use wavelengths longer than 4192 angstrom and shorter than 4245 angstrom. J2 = 0.45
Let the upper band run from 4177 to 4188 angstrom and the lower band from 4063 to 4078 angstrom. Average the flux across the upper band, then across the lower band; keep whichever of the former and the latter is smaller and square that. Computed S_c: 134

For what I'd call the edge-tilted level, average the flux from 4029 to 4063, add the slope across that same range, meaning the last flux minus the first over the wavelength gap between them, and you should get 12.8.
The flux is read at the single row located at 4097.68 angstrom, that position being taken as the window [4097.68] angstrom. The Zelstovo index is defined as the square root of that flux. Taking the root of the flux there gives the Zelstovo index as 3.58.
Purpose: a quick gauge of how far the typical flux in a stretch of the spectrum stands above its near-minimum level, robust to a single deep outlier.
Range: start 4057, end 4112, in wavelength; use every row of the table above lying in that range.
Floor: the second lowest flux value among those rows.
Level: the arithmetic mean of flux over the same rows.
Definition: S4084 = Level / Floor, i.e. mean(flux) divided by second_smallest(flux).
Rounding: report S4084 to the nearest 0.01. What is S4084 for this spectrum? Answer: 1.13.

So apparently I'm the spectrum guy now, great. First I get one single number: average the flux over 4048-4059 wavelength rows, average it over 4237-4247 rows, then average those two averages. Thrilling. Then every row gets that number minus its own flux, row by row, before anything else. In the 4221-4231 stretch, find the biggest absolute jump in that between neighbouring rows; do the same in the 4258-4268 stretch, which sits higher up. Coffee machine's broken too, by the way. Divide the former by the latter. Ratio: 1.6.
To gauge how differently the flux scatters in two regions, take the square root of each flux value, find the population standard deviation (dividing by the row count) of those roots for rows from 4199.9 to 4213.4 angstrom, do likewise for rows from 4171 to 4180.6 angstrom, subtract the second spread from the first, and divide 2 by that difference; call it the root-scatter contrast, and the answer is 273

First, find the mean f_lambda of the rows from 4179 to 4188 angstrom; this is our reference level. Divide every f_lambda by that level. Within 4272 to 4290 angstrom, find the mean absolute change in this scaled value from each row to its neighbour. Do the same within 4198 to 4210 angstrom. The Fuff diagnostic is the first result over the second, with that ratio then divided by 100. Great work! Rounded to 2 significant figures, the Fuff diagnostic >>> 0.021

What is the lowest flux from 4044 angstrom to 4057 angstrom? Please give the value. 12.2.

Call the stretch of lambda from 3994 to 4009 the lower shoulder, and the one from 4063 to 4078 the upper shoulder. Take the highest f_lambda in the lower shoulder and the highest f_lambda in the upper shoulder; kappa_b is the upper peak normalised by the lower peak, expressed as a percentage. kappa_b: 99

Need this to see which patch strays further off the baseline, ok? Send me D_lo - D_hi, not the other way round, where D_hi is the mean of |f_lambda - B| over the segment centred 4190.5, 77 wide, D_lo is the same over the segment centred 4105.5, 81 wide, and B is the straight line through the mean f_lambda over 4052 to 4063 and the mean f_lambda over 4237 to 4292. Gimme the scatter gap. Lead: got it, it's -0.1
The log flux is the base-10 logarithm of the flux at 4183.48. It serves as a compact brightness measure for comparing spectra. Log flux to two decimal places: 1.06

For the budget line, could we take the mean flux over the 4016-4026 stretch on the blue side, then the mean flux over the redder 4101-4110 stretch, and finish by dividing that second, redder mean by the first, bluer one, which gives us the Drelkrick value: 1.04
